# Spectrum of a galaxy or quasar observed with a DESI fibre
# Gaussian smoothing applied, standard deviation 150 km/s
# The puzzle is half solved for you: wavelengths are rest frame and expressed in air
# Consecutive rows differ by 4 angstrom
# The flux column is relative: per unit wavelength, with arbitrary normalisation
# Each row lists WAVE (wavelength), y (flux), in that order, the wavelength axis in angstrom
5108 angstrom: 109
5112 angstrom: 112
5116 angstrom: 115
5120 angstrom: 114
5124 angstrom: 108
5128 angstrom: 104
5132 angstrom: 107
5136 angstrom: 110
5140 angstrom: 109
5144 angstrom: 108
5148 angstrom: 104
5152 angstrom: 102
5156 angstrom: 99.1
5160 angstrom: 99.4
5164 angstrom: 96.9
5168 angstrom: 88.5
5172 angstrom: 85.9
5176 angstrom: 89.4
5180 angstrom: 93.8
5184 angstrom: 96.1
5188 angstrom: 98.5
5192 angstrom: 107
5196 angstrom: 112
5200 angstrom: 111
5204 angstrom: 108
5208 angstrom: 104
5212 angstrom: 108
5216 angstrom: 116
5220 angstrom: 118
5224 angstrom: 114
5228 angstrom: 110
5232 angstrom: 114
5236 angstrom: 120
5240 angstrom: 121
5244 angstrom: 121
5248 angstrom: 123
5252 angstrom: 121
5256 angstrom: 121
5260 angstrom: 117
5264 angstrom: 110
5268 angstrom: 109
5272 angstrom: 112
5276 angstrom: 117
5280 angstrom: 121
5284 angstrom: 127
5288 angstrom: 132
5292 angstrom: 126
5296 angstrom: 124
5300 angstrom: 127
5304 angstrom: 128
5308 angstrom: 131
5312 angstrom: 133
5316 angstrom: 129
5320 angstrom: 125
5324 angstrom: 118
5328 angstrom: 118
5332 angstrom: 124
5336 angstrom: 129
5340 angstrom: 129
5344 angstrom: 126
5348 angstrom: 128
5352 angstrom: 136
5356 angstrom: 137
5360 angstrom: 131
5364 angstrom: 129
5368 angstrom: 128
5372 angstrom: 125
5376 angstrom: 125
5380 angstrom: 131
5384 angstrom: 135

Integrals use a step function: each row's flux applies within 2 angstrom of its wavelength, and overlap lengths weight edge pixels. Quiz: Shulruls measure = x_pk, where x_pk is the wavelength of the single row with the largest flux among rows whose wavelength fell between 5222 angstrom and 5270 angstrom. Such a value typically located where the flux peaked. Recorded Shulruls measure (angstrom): 5248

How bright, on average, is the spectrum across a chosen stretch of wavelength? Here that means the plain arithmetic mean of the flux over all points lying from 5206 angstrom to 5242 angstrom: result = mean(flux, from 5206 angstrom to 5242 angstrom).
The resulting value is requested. 114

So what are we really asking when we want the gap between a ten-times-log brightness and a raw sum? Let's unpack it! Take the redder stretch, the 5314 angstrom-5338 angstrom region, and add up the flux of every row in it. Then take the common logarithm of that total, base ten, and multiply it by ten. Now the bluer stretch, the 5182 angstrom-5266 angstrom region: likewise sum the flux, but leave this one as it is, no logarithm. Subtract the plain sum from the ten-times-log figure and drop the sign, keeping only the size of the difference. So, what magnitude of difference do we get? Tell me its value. 2342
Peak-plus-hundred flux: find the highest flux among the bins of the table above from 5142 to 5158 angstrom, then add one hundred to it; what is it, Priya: 208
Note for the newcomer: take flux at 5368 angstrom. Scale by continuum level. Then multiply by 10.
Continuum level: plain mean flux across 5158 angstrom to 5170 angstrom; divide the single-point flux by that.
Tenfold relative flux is 13.5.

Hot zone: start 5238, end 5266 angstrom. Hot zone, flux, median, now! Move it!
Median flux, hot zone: 121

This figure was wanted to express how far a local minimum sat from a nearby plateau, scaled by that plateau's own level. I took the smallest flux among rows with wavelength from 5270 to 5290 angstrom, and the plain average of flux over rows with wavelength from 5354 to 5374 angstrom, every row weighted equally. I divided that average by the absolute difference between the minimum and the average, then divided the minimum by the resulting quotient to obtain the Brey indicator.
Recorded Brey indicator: 16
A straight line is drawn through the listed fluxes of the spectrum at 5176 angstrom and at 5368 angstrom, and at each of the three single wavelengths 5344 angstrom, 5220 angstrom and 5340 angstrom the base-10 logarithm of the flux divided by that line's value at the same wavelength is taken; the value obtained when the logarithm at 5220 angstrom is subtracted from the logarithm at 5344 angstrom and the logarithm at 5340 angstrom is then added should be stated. -0.047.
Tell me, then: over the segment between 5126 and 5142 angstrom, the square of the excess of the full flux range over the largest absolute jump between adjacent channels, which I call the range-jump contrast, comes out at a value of 9.0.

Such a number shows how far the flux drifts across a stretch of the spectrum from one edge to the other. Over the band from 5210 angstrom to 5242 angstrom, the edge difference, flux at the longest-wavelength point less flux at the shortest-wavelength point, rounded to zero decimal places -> 13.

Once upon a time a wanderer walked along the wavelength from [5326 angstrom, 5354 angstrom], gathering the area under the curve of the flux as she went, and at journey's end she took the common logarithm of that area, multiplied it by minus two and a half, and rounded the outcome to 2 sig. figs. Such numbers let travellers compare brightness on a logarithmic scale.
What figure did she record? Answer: -8.9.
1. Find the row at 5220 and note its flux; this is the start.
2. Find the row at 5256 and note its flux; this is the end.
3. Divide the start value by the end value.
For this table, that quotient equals 0.98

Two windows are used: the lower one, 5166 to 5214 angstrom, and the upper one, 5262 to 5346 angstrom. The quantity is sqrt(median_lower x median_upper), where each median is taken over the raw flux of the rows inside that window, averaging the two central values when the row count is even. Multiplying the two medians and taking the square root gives 113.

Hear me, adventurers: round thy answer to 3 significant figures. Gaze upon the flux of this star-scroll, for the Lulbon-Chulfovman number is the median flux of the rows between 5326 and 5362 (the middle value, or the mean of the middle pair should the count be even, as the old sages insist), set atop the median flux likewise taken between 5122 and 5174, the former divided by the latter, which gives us 1.24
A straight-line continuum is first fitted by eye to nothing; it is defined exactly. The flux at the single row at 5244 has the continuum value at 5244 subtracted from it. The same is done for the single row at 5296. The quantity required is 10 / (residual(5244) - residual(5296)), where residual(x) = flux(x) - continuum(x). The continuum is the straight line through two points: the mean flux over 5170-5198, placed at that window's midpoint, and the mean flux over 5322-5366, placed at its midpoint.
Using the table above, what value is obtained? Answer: 1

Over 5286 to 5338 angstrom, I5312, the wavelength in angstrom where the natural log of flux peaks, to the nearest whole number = 5312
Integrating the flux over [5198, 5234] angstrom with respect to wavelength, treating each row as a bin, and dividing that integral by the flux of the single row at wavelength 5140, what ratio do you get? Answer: 36.8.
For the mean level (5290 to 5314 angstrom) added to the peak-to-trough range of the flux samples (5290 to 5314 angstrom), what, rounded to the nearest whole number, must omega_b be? 137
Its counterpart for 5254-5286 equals 135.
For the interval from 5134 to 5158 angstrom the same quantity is 116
